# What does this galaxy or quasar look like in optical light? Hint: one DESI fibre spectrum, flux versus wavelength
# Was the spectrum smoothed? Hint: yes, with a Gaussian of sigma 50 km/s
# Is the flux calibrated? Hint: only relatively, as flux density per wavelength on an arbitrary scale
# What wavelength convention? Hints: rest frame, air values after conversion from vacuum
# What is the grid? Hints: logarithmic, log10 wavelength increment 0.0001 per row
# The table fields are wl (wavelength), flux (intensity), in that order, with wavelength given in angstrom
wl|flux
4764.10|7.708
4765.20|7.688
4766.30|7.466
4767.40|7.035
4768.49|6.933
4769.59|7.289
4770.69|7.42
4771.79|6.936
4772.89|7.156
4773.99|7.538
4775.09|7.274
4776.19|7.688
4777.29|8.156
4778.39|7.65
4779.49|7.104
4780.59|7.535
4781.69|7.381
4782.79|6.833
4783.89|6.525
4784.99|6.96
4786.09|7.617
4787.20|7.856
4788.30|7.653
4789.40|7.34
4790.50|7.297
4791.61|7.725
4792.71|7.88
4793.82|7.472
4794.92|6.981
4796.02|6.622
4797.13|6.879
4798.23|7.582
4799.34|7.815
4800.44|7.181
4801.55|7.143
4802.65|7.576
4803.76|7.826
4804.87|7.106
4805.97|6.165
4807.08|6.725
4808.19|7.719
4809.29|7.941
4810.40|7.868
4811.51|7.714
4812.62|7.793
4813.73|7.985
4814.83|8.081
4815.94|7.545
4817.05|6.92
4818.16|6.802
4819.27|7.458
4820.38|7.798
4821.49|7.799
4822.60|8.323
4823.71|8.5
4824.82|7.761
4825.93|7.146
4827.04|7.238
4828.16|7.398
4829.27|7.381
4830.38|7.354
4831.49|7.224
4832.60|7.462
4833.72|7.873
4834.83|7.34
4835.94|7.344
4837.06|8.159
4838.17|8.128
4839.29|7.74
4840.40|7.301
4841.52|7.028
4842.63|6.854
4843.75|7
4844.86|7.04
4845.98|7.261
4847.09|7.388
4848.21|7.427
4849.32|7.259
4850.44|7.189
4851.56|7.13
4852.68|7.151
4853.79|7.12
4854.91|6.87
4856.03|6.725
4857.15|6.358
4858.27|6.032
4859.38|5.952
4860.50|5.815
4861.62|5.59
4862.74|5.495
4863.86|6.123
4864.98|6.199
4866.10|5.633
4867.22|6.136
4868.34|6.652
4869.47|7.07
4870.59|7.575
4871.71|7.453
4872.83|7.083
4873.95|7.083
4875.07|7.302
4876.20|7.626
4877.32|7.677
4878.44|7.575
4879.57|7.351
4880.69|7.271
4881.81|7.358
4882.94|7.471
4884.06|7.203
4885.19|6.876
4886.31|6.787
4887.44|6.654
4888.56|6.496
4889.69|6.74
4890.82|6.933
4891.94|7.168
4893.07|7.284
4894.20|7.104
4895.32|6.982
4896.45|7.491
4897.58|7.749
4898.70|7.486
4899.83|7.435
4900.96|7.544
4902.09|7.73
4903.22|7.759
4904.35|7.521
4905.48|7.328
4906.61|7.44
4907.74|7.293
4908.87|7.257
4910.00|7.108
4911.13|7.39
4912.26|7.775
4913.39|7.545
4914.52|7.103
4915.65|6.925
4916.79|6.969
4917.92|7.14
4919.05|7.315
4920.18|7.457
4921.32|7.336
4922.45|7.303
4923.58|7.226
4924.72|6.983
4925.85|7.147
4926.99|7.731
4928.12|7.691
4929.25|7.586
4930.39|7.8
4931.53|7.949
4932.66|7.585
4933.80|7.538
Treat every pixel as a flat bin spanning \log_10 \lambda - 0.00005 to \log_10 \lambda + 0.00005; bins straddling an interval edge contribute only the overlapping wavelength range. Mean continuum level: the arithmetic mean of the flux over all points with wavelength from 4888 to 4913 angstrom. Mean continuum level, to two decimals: 7.32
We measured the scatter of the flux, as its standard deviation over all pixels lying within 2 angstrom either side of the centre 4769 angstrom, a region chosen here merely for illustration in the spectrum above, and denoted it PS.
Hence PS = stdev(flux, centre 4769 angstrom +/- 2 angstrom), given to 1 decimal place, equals 0.2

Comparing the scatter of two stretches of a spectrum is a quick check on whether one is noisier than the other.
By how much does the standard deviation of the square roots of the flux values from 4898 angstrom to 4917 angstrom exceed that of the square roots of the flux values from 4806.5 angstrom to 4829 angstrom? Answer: -0.039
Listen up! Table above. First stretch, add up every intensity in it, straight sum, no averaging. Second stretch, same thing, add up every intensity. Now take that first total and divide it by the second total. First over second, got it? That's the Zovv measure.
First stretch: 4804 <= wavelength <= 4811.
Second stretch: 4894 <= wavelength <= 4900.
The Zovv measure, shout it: 0.98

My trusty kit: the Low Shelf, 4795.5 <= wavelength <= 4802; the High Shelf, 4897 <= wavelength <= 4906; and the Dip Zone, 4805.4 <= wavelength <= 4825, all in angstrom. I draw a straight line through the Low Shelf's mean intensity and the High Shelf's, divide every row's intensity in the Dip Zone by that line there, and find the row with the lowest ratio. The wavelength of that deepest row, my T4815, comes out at 4805.97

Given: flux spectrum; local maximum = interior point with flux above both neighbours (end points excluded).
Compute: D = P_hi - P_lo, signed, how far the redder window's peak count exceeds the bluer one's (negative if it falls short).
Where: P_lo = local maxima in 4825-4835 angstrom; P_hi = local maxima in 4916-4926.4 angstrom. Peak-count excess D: -1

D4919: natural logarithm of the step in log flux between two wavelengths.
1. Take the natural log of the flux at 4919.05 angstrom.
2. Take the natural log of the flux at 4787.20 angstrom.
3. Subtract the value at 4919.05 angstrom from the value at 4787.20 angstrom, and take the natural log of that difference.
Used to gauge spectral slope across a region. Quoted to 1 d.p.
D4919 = -2.6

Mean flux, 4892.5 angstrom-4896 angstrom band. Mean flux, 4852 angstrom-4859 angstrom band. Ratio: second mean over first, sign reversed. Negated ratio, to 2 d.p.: -0.94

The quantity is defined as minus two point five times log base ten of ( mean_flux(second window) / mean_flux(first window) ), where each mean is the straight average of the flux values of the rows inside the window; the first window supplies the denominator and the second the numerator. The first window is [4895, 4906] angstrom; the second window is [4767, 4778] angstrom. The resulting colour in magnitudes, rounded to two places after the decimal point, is 0.02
